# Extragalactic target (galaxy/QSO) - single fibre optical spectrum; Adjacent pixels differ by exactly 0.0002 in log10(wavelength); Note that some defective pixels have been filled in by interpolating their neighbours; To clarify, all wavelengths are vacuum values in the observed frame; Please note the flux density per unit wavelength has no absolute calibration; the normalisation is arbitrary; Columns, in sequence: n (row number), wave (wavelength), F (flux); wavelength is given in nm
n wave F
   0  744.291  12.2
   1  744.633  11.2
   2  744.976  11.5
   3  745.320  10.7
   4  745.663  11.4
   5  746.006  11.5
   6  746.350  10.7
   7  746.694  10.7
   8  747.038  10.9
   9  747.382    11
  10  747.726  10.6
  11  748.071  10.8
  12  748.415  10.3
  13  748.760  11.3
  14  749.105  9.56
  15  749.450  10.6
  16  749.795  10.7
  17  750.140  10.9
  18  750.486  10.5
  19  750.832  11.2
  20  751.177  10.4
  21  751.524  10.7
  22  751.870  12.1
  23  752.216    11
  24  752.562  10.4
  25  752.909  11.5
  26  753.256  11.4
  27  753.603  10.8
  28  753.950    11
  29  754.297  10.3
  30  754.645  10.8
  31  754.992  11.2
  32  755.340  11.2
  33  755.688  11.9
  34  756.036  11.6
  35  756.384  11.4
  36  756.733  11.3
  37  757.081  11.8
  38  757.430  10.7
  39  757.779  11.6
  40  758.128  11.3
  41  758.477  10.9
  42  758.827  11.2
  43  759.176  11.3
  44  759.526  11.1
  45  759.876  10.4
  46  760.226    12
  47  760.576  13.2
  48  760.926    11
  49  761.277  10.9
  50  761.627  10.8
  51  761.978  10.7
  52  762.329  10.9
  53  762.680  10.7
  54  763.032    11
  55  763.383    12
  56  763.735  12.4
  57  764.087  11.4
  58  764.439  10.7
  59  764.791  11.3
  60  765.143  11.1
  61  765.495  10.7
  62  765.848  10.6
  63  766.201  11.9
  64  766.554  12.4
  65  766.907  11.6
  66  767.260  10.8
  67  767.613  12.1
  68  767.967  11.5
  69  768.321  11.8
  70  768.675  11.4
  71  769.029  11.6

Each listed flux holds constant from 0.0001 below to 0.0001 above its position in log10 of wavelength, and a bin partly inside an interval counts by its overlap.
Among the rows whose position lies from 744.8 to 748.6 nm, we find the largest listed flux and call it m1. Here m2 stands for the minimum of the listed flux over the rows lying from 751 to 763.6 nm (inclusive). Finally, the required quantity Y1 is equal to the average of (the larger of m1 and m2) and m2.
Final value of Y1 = 10.9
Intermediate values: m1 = 11.5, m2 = 10.3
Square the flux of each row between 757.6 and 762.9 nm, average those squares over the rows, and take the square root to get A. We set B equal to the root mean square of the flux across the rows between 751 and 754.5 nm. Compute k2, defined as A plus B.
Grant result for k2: 22.2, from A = 11.22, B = 11.0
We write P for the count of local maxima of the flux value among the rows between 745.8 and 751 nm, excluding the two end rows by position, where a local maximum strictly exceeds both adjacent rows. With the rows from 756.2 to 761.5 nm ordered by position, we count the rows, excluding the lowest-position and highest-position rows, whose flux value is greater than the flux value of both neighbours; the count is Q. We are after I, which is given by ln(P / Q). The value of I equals 0.00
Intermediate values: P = 4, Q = 4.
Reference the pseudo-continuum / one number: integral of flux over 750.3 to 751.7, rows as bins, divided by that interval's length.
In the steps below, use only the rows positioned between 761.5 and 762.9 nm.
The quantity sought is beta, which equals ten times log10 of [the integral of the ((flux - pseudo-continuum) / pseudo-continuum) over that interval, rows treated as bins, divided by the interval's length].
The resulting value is -21.2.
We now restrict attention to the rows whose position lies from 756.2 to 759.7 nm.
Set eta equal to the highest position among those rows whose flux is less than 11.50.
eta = 759.526 nm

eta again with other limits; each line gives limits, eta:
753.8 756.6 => 756.384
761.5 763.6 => 763.032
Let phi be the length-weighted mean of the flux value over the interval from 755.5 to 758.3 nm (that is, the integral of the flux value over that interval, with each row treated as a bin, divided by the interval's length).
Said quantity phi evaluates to 11.4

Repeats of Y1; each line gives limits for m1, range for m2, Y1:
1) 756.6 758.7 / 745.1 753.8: 10.7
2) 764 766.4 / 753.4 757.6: 11.1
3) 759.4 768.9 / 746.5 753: 11.4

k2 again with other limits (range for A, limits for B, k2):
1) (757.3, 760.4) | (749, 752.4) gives 22.0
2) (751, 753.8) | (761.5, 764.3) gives 22.3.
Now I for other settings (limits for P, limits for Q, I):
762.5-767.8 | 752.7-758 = 0.00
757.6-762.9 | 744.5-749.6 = -0.51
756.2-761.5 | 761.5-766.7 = 0.29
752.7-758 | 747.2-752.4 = -0.51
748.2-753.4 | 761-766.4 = 0.51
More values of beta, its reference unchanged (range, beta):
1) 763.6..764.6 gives -11.4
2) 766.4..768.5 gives -10.3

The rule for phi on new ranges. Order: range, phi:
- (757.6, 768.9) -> 11.3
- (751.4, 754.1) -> 11.1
